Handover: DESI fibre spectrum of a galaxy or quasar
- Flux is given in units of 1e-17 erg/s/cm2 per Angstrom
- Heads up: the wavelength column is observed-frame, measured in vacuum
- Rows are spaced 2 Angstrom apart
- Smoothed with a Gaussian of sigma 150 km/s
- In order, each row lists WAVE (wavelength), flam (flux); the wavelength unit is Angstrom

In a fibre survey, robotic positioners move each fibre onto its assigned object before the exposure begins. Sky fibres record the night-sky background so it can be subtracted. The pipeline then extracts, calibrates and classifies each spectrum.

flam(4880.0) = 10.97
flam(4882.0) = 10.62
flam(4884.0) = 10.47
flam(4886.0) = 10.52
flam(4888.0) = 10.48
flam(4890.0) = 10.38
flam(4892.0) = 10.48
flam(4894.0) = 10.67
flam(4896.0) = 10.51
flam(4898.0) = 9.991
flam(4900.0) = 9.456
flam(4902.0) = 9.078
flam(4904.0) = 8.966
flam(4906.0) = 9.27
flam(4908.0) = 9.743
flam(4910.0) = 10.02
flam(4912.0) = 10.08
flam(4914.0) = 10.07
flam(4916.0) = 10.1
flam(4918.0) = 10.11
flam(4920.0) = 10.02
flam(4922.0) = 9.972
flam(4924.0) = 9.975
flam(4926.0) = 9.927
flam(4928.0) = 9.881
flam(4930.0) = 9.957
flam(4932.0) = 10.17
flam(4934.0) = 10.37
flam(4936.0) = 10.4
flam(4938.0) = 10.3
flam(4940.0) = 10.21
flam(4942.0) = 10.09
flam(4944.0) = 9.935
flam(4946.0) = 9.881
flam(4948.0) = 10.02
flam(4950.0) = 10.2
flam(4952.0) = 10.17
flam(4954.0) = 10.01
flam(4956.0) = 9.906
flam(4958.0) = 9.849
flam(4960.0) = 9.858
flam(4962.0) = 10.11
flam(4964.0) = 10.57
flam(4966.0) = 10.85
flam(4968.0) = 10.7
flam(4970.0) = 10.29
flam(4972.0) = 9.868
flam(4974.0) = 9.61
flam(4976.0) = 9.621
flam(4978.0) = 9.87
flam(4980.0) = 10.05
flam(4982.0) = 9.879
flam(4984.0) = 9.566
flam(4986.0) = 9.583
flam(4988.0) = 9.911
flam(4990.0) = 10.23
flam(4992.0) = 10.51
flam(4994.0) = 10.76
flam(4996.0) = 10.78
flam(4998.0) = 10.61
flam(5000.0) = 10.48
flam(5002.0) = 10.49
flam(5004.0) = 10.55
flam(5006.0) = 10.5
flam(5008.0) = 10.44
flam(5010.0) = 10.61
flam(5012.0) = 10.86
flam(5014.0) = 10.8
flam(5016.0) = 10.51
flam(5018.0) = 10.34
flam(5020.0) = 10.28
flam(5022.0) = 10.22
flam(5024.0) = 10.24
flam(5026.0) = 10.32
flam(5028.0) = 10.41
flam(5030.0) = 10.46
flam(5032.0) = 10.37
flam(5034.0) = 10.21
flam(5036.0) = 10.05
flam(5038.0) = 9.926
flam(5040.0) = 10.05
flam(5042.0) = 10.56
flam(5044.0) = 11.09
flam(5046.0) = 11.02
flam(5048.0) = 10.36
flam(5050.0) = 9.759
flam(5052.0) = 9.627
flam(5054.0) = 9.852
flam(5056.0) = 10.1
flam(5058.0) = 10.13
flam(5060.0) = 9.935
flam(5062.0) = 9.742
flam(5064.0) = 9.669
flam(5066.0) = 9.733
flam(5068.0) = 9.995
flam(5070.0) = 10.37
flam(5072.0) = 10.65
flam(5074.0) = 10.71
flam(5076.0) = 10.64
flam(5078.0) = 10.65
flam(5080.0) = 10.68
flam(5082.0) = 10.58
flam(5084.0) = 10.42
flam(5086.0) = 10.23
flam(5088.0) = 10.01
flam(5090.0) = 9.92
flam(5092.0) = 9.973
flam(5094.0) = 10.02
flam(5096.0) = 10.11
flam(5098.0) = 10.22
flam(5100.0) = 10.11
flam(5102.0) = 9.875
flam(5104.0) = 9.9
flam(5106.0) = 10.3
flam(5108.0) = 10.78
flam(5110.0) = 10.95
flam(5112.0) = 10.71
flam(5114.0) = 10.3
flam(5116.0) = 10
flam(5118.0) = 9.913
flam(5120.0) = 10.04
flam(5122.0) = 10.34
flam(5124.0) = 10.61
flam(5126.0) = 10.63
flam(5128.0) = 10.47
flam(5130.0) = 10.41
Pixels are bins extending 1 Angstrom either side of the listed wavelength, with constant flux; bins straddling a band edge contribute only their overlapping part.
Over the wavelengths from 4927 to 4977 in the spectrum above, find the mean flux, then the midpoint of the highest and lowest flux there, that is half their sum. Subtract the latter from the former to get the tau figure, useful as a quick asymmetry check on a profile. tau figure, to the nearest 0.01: -0.12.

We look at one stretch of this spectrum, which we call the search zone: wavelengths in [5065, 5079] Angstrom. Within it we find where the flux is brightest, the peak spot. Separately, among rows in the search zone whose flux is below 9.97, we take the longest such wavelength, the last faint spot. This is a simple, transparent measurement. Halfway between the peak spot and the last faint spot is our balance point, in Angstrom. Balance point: 5070 Angstrom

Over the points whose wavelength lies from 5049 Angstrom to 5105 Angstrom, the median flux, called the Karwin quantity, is 10.06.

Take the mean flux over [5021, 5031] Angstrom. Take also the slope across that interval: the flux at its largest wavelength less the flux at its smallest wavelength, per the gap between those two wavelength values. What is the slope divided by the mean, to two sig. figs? 0.0029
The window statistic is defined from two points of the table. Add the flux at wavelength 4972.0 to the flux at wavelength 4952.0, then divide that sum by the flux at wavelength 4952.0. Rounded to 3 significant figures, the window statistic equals 1.97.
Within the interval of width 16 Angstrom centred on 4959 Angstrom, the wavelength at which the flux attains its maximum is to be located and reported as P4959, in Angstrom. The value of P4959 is 4966.0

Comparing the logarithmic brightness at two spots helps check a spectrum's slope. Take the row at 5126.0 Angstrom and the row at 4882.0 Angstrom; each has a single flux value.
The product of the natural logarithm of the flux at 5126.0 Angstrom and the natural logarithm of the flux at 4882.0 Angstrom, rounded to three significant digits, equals 5.58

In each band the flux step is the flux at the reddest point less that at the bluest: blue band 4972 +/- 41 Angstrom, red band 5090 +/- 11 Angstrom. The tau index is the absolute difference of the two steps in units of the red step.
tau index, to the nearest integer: -2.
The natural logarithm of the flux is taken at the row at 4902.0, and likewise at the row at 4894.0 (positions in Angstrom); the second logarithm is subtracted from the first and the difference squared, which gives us 0.026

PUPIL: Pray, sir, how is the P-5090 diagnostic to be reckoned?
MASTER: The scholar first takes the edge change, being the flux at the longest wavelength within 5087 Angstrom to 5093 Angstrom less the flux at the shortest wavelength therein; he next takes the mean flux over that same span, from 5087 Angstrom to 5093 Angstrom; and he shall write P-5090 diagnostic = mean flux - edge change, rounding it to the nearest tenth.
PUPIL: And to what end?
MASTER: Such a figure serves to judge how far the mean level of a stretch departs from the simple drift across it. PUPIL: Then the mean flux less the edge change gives 10.0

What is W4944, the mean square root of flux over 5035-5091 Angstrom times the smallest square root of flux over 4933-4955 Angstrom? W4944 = 10.1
